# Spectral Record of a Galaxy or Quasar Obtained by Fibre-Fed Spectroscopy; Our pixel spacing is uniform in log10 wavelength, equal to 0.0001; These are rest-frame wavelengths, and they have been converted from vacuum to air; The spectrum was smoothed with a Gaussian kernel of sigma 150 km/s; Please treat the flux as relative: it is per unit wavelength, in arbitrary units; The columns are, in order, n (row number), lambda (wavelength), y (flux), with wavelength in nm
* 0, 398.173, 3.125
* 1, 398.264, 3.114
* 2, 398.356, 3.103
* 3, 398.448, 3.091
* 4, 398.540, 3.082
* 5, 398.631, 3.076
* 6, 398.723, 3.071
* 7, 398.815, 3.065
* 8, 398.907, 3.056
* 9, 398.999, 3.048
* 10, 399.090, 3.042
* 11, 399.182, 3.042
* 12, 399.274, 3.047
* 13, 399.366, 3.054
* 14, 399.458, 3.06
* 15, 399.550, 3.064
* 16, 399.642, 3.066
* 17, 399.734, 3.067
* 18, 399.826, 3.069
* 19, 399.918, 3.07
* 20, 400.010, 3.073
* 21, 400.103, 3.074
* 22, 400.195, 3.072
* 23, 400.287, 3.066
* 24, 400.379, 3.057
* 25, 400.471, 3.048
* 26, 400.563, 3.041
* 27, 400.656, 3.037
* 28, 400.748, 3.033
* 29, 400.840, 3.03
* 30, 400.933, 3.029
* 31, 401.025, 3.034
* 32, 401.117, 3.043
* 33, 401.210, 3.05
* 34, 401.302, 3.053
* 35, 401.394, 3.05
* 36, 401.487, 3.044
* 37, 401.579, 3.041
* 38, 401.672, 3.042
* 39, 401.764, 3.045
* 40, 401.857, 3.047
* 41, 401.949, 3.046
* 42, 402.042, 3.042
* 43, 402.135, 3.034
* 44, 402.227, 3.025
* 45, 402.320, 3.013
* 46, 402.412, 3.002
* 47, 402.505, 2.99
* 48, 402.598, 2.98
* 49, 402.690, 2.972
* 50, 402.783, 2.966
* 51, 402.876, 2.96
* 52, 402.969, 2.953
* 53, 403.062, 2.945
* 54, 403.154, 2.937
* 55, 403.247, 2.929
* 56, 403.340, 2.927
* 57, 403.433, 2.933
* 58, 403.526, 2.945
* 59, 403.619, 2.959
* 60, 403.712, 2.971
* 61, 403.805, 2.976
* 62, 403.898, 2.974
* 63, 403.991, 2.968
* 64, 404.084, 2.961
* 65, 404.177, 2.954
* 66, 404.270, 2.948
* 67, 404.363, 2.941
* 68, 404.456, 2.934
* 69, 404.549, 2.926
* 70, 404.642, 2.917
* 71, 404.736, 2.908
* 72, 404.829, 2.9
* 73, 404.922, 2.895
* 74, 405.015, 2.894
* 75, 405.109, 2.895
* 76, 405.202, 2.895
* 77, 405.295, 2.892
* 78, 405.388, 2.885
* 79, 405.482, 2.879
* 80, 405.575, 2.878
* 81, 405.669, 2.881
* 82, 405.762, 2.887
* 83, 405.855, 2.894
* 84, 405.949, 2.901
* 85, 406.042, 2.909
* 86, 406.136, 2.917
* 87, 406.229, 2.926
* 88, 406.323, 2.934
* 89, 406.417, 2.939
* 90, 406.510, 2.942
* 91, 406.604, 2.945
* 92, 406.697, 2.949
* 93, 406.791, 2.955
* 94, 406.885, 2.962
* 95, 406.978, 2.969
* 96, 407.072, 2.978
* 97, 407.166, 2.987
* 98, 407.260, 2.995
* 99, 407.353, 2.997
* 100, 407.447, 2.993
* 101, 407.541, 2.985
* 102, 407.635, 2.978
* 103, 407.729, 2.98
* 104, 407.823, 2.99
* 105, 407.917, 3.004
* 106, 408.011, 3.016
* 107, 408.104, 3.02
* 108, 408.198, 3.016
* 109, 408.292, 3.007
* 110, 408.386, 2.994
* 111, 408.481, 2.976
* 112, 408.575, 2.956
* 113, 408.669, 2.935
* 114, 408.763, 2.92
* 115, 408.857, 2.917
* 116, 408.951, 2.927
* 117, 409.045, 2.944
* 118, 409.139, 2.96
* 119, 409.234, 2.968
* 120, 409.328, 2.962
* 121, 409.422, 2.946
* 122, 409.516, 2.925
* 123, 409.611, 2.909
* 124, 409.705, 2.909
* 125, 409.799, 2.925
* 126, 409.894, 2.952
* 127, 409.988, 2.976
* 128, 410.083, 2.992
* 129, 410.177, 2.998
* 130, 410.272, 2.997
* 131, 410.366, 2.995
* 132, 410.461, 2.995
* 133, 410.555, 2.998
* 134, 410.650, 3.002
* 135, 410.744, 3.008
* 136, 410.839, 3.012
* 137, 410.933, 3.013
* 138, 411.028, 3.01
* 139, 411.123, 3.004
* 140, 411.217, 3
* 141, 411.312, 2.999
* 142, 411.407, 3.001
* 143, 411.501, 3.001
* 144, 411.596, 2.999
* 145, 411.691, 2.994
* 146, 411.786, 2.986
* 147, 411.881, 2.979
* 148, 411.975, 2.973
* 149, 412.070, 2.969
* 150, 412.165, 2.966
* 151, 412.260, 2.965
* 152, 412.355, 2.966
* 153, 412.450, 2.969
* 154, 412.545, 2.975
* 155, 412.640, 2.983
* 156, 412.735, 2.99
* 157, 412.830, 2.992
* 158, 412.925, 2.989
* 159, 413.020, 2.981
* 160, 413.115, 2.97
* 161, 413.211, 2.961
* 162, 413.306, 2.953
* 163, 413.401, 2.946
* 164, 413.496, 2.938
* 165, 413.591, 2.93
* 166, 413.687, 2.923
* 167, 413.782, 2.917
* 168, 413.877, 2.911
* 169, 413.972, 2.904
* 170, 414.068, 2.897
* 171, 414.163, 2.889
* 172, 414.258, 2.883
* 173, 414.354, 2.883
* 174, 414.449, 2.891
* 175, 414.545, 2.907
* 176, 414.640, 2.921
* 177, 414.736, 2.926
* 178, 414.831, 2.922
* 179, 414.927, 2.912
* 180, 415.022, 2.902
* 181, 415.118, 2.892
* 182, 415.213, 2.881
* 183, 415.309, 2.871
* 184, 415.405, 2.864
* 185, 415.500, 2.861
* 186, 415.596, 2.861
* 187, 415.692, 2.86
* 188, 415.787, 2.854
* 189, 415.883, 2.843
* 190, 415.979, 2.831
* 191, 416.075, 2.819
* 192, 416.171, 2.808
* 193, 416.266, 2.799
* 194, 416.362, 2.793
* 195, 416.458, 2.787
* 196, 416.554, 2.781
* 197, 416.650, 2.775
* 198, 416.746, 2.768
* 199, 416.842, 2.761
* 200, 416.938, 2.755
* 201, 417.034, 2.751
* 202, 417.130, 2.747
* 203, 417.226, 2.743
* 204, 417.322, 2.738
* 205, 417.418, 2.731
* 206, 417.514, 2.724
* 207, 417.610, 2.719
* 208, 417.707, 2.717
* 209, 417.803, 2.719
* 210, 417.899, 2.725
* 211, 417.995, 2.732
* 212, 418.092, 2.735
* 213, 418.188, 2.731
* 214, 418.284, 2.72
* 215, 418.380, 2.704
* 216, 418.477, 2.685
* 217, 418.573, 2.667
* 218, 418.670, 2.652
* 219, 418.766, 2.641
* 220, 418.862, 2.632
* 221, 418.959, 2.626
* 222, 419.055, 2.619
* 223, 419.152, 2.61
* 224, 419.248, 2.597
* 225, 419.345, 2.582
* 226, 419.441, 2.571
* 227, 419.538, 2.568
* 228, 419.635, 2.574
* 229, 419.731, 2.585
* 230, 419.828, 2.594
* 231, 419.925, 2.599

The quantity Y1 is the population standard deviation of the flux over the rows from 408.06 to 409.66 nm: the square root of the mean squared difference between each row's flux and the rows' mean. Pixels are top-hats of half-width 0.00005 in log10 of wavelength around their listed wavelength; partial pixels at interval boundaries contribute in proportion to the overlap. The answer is 0.034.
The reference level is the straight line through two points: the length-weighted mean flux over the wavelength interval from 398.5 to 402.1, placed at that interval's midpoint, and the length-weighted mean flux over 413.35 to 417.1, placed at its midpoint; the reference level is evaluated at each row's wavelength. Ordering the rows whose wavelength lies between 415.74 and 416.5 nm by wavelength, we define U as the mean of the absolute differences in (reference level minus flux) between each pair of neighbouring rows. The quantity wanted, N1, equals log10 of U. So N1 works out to -2.08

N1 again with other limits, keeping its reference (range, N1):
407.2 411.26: -2.02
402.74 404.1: -2.15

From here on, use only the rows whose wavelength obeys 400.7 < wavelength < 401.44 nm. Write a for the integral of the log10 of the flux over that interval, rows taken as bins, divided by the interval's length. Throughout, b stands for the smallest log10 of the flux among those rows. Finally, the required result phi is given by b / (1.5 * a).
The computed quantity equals 0.664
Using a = 0.483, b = 0.481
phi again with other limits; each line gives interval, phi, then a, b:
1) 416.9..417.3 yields 0.665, 0.439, 0.438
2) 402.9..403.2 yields 0.664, 0.470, 0.468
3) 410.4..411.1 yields 0.665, 0.478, 0.476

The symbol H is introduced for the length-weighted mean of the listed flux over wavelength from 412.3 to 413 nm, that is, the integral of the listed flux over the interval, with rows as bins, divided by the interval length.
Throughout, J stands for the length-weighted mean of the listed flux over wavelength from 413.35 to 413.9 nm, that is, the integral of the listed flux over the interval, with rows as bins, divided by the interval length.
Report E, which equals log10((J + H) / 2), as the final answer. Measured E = 0.471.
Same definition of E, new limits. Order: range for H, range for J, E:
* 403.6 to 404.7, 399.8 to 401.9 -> 0.477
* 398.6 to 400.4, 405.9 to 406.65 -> 0.476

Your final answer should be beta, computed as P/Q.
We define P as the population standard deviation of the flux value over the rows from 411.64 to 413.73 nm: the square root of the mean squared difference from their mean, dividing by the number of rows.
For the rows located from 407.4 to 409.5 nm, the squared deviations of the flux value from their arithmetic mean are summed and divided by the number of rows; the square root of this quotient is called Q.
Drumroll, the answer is 0.63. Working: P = 0.0194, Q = 0.031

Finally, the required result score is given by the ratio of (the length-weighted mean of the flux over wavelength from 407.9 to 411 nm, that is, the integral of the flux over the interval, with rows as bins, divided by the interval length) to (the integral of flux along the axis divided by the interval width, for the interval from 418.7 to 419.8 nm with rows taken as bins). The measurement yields 1.14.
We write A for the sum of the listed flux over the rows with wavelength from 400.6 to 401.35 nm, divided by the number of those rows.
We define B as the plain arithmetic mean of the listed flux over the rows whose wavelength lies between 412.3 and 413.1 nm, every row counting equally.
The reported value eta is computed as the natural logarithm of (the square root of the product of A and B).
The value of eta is 1.10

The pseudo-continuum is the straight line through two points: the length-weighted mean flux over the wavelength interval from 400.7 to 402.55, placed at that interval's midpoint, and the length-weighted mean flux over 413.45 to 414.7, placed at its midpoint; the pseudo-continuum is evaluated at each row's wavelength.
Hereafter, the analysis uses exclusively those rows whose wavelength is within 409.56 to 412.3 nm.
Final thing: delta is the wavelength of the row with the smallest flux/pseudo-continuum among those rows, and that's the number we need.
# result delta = 409.611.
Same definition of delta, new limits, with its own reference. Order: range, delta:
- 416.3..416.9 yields 416.842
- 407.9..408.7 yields 408.669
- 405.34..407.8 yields 405.575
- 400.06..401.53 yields 400.933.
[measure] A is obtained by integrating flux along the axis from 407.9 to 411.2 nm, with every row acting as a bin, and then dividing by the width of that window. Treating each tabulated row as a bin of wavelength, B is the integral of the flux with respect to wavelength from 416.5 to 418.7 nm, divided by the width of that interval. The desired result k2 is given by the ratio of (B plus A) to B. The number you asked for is 2.09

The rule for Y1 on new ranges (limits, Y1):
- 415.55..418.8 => 0.056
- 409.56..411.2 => 0.034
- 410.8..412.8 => 0.016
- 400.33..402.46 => 0.012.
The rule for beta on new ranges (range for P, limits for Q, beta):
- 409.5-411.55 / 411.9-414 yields 1.30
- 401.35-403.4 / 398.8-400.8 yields 3.49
